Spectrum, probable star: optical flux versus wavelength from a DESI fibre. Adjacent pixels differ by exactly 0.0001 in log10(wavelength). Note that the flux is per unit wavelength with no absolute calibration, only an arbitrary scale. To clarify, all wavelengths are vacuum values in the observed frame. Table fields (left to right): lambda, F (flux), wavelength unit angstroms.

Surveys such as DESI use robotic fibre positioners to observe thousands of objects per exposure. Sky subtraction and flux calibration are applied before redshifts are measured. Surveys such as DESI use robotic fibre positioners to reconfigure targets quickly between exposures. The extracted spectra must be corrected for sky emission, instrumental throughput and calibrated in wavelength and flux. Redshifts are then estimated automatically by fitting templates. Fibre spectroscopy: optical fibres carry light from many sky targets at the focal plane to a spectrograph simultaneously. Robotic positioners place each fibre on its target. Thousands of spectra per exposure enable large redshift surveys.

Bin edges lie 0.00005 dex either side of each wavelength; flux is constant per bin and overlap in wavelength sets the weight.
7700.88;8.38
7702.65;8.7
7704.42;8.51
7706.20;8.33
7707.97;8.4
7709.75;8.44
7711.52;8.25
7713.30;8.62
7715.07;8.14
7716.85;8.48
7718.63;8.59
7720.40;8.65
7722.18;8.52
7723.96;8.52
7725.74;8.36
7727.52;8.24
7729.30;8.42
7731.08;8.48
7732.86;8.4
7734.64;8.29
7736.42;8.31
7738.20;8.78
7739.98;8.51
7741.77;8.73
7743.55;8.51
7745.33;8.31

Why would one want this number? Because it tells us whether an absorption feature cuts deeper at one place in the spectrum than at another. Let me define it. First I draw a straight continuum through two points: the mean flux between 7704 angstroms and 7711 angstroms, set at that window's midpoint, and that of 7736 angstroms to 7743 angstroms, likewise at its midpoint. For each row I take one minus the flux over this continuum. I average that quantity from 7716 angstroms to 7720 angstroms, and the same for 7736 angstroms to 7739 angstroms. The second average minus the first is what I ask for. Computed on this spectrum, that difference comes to 0.011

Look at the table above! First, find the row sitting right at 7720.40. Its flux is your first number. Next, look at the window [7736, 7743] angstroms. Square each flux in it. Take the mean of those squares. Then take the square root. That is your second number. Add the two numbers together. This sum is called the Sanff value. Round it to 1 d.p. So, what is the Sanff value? 17.2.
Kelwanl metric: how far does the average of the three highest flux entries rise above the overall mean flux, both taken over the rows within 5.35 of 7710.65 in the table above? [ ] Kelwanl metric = 0.12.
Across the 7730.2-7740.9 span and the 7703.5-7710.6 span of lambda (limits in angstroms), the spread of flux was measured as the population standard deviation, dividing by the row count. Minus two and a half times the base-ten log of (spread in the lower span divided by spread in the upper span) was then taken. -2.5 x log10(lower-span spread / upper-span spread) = 1.0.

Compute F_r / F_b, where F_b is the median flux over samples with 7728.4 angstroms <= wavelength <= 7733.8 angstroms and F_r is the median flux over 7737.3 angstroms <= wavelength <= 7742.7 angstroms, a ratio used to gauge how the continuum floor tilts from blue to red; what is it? 1.04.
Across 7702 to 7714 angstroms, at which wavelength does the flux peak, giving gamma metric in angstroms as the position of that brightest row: 7702.65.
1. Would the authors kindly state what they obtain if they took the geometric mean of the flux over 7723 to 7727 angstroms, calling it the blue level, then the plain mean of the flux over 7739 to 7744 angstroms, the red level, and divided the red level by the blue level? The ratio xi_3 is 1.02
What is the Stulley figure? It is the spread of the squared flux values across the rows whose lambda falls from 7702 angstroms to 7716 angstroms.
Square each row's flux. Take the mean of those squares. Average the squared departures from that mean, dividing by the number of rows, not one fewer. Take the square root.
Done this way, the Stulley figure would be 2.9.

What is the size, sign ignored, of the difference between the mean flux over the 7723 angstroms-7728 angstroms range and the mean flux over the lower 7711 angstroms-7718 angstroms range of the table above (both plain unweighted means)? 0.00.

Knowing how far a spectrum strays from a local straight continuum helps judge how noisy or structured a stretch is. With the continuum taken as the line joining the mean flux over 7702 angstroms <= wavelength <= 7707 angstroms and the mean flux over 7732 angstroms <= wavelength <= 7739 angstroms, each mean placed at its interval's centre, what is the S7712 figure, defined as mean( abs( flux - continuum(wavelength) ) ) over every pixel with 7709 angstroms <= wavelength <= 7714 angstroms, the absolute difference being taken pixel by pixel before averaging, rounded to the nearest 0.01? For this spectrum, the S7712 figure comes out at 0.15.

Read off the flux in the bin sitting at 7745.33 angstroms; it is 8.31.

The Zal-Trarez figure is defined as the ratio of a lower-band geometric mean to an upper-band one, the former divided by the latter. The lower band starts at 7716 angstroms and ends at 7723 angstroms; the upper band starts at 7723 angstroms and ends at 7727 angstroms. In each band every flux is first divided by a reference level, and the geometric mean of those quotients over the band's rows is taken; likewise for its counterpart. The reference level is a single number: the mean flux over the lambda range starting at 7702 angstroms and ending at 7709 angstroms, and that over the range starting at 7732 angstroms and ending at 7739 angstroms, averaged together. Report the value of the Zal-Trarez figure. 1.01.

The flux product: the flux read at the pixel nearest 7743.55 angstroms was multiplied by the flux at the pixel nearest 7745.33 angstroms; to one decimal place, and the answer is 70.7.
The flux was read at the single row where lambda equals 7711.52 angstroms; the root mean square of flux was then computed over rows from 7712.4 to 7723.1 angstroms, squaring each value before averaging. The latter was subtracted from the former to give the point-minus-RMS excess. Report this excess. -0.25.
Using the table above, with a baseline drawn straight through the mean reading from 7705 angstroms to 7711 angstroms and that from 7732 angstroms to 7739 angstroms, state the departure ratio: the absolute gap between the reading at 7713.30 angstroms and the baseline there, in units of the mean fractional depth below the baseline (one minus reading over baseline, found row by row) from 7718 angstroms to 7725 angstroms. -12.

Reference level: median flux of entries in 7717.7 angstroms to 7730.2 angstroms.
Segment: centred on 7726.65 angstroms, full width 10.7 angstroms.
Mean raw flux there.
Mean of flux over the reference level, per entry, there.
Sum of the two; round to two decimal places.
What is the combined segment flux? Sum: 9.41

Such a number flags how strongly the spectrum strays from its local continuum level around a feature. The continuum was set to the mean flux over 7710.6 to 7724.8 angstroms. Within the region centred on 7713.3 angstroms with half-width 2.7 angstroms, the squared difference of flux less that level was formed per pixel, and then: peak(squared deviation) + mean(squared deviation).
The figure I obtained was 0.17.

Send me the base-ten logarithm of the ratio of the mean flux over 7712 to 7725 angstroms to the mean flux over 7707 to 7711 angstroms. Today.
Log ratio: 0.004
